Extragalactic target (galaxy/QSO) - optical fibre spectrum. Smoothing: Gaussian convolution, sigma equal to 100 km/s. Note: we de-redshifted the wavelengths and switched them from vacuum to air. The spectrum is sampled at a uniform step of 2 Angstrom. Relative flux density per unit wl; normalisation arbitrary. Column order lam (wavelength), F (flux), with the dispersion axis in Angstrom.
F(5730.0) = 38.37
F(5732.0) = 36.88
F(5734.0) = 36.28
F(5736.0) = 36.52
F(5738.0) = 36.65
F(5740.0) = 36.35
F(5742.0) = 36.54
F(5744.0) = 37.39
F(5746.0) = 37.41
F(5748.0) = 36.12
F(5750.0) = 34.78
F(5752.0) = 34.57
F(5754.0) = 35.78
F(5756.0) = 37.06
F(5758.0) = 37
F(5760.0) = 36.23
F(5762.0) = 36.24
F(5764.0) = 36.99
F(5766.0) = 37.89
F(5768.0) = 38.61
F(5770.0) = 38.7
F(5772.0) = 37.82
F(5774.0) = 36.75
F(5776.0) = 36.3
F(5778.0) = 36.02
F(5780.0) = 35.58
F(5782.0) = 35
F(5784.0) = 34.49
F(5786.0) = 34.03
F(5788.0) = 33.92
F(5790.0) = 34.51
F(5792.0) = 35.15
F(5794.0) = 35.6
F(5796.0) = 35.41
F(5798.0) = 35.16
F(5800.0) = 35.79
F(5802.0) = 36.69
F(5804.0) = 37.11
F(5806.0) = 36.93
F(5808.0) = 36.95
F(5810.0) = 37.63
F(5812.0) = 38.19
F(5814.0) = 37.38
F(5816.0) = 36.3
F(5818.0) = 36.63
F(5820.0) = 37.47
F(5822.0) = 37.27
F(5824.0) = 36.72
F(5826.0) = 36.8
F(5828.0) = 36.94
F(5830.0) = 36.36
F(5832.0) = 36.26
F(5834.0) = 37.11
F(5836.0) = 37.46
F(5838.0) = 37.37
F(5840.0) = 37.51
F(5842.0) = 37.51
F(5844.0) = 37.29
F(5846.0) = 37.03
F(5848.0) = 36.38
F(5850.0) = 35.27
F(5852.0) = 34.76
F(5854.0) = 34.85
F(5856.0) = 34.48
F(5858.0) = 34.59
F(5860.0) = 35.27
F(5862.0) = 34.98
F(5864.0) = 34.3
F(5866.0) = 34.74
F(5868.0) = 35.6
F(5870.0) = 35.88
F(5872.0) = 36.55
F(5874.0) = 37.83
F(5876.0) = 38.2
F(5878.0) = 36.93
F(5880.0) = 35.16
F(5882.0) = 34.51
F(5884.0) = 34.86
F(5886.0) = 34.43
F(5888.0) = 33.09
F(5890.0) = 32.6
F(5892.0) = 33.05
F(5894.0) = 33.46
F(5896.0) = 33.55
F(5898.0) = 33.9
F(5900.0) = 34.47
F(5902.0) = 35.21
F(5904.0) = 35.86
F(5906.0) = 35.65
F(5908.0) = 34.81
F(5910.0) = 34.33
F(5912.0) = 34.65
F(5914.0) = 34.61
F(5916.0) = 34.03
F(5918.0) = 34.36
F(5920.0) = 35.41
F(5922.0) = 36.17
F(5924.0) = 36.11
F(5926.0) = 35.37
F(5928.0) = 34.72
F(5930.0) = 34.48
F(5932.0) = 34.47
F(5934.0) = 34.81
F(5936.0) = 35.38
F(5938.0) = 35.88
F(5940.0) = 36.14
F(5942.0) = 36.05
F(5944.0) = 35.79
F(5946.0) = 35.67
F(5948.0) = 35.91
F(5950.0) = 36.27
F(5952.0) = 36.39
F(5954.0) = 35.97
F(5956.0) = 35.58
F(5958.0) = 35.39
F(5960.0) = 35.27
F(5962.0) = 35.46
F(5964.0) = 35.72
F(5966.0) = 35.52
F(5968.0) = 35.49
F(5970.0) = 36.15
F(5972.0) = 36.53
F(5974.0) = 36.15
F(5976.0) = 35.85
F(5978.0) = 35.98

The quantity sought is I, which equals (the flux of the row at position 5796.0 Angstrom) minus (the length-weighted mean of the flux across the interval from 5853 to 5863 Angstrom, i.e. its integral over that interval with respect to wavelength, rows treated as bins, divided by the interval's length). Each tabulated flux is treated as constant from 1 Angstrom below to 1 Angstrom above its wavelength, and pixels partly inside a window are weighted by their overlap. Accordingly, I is 0.6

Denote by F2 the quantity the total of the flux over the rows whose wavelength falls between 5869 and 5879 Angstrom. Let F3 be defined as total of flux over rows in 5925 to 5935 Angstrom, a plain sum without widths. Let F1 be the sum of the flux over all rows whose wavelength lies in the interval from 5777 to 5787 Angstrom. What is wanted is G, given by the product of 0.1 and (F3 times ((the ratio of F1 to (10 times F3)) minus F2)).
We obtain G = -3221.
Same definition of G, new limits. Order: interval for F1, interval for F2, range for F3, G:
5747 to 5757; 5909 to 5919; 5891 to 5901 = -2895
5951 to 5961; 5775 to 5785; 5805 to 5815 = -3317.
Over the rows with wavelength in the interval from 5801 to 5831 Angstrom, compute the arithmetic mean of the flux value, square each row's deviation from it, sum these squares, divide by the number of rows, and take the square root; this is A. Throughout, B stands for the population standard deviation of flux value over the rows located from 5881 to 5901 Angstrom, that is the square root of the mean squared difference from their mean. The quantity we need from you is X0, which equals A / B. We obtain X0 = 0.67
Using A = 0.48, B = 0.7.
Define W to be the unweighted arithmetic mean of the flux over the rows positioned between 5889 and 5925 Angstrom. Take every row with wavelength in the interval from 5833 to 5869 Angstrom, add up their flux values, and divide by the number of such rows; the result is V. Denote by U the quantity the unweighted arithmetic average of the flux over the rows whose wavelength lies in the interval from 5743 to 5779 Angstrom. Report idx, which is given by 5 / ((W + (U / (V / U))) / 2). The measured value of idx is 0.139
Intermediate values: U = 36.8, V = 35.9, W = 34.6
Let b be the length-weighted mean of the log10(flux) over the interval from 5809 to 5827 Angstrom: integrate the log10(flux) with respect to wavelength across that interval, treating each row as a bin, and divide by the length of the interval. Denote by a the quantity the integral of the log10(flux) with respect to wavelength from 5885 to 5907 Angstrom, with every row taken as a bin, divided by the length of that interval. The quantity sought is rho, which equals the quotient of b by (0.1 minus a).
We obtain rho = -1.10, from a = 1.53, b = 1.57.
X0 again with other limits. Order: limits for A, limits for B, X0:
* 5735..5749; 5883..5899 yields 0.66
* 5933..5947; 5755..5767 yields 0.75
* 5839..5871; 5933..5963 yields 2.69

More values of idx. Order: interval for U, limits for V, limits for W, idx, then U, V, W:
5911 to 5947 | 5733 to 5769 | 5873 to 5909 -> 0.145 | 35.2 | 36.6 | 34.9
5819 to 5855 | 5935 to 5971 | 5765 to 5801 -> 0.136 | 36.7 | 35.8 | 35.9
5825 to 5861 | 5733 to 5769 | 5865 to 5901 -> 0.141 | 36.3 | 36.6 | 34.9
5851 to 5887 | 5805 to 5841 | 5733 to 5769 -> 0.142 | 35.4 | 37.1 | 36.6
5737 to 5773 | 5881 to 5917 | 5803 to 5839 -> 0.131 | 36.8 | 34.3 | 37.0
